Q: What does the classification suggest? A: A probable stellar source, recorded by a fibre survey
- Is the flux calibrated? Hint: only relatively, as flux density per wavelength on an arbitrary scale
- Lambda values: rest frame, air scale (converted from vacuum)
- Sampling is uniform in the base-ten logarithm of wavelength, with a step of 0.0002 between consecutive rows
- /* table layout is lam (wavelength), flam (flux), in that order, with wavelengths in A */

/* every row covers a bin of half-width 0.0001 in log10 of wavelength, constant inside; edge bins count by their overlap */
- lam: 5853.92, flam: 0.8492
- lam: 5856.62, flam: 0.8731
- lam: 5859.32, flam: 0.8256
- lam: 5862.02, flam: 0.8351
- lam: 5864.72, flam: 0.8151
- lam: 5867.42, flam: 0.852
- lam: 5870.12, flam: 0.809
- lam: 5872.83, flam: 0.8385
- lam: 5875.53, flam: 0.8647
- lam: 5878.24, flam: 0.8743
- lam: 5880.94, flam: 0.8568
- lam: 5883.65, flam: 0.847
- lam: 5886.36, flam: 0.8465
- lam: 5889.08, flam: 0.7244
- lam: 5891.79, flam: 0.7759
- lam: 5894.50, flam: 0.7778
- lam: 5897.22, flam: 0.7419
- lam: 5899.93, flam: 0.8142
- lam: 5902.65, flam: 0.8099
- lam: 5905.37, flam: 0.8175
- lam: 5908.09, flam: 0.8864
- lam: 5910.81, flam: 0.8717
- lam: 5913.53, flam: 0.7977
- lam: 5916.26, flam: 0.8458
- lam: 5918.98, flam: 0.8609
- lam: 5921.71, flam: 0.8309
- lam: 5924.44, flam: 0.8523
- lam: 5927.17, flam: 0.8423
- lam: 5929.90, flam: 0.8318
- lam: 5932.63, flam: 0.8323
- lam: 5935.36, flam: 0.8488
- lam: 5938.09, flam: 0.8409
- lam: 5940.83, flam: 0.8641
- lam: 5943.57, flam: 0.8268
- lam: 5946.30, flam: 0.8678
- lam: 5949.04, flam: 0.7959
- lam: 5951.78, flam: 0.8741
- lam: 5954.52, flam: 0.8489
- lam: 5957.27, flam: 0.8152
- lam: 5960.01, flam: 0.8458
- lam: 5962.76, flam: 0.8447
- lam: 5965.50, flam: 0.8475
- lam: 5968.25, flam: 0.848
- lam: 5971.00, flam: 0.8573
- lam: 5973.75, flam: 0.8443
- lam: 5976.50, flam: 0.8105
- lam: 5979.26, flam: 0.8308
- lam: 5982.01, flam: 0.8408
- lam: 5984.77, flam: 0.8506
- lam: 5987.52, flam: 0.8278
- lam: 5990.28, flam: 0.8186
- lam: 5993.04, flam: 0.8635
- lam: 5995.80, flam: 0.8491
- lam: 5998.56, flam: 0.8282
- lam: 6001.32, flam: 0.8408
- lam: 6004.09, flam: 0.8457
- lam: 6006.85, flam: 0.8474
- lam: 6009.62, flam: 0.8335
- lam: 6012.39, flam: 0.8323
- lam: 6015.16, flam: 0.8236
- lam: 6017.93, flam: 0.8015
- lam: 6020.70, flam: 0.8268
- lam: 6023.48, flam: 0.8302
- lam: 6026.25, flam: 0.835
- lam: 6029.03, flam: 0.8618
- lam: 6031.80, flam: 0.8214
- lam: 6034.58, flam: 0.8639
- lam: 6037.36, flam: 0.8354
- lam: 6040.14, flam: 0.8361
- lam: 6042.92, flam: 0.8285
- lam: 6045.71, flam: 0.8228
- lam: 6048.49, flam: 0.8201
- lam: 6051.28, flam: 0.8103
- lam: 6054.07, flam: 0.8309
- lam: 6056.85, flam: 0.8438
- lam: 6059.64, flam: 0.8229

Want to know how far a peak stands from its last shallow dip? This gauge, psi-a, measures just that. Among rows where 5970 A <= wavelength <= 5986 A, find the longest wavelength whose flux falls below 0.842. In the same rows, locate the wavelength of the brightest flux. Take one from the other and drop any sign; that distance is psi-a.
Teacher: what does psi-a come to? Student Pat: 11.0 A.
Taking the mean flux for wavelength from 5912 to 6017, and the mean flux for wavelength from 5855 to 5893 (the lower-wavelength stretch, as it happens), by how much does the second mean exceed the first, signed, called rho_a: -0.008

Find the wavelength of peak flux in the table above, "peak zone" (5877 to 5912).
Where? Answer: 5908.09 A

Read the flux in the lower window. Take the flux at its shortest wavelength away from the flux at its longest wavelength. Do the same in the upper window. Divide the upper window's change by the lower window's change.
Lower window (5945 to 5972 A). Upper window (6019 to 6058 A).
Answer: -1.6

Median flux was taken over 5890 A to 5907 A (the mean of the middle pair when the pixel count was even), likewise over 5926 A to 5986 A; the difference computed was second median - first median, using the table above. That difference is 0.051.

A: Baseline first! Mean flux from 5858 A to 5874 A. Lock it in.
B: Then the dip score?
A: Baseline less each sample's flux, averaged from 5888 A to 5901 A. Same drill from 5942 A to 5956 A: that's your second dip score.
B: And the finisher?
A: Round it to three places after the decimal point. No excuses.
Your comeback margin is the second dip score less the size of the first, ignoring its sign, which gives -0.076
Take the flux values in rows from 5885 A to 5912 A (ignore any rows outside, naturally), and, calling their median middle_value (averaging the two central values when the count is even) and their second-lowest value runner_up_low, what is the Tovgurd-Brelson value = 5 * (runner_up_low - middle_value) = -0.35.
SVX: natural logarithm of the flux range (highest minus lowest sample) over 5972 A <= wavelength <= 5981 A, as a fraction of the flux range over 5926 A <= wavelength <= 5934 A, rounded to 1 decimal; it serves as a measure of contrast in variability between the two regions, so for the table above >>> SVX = 1.2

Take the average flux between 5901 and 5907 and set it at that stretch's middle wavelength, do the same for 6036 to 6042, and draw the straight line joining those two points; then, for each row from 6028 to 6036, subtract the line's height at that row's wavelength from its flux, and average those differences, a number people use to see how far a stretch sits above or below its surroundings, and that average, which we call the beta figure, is 0.014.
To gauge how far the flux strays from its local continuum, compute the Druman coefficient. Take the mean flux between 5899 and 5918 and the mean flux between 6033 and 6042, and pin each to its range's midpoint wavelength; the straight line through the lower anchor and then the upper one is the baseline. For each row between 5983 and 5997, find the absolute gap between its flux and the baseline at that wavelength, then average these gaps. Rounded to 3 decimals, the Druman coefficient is 0.015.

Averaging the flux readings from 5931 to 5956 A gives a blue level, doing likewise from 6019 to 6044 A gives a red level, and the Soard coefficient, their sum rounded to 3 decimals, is 1.682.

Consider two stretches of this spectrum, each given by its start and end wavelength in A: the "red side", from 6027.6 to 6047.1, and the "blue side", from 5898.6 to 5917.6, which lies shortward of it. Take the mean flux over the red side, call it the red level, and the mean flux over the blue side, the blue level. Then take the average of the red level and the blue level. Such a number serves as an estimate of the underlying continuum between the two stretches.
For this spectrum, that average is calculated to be 0.837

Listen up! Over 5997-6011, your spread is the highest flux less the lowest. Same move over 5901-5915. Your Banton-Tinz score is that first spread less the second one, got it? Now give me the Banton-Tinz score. -0.07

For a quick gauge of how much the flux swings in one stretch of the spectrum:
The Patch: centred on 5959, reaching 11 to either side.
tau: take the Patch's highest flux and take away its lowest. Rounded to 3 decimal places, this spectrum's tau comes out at 0.078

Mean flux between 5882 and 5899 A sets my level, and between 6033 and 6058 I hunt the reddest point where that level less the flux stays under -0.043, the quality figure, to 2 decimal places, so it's 6056.85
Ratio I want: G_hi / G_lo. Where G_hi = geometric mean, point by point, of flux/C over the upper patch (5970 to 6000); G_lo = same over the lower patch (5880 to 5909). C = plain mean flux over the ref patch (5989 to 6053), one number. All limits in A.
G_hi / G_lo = 1.04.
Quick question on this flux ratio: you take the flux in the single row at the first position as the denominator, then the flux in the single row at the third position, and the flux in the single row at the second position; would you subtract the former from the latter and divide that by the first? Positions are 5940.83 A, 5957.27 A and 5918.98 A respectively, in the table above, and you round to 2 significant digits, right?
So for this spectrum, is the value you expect 0.053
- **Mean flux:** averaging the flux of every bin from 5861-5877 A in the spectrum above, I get 0.836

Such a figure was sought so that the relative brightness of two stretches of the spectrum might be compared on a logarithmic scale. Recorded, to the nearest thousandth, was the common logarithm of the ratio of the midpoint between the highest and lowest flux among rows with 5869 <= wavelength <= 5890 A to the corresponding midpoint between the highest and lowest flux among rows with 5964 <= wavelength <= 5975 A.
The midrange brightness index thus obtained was -0.027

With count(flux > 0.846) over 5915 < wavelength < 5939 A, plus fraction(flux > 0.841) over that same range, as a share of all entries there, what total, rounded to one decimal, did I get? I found 3.6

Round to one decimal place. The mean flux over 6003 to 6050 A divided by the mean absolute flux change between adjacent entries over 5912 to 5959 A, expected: 28.3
